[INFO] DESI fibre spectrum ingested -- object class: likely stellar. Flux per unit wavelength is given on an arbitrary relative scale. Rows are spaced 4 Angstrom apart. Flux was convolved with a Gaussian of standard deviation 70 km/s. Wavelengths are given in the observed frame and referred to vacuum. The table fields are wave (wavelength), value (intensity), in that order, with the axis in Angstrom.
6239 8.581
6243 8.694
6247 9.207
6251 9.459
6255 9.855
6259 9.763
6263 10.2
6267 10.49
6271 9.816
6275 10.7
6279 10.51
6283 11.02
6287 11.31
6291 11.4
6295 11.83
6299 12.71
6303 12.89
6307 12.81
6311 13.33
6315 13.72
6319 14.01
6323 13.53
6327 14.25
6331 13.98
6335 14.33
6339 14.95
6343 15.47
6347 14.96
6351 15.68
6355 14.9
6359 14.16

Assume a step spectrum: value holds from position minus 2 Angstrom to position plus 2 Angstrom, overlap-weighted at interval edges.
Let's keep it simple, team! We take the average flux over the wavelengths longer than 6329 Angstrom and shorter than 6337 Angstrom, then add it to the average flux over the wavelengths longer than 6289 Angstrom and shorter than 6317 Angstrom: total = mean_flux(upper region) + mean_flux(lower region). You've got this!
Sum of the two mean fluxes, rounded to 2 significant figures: 27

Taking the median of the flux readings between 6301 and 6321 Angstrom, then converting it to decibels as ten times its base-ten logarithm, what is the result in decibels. 11.2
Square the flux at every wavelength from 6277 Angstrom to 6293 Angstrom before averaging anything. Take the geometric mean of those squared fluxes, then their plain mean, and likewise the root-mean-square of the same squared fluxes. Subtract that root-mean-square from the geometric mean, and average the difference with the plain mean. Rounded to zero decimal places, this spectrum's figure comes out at 61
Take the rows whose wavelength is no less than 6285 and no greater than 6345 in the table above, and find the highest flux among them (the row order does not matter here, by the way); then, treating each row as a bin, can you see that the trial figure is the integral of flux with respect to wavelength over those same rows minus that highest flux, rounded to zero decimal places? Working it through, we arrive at 787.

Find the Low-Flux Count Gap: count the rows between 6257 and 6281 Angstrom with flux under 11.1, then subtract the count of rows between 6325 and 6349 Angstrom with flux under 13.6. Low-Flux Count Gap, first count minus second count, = 6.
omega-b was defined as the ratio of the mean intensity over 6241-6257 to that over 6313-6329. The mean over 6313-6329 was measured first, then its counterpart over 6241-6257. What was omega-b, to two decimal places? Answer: 0.67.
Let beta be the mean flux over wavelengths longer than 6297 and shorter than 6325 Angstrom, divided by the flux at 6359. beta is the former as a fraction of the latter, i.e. 0.94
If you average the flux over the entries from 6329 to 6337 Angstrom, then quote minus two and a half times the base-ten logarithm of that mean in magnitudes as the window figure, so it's -2.88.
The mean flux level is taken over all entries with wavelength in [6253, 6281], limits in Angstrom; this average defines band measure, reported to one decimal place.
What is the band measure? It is 10.2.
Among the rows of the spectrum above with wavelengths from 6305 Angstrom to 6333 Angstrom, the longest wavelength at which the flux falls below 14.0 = 6331 Angstrom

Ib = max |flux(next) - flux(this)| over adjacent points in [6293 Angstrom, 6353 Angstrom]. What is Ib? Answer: 0.88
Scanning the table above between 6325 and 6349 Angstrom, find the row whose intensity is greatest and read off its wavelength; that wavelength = 6343 Angstrom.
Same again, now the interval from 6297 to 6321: 6319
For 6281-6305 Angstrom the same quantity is 6303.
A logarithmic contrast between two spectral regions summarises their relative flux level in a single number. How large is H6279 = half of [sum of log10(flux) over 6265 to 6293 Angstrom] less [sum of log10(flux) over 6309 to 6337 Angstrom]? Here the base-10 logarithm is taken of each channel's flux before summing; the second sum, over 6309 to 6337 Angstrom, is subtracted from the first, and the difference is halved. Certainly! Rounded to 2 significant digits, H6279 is -0.39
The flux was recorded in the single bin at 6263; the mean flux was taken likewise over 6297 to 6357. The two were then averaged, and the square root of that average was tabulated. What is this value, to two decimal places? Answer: 3.49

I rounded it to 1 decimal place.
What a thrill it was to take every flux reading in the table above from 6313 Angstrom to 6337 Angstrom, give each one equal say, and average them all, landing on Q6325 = 14.0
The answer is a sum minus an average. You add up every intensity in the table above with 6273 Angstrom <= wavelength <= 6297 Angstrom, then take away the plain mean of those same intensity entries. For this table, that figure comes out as 56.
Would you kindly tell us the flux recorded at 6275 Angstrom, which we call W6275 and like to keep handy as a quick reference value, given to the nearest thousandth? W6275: 10.700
